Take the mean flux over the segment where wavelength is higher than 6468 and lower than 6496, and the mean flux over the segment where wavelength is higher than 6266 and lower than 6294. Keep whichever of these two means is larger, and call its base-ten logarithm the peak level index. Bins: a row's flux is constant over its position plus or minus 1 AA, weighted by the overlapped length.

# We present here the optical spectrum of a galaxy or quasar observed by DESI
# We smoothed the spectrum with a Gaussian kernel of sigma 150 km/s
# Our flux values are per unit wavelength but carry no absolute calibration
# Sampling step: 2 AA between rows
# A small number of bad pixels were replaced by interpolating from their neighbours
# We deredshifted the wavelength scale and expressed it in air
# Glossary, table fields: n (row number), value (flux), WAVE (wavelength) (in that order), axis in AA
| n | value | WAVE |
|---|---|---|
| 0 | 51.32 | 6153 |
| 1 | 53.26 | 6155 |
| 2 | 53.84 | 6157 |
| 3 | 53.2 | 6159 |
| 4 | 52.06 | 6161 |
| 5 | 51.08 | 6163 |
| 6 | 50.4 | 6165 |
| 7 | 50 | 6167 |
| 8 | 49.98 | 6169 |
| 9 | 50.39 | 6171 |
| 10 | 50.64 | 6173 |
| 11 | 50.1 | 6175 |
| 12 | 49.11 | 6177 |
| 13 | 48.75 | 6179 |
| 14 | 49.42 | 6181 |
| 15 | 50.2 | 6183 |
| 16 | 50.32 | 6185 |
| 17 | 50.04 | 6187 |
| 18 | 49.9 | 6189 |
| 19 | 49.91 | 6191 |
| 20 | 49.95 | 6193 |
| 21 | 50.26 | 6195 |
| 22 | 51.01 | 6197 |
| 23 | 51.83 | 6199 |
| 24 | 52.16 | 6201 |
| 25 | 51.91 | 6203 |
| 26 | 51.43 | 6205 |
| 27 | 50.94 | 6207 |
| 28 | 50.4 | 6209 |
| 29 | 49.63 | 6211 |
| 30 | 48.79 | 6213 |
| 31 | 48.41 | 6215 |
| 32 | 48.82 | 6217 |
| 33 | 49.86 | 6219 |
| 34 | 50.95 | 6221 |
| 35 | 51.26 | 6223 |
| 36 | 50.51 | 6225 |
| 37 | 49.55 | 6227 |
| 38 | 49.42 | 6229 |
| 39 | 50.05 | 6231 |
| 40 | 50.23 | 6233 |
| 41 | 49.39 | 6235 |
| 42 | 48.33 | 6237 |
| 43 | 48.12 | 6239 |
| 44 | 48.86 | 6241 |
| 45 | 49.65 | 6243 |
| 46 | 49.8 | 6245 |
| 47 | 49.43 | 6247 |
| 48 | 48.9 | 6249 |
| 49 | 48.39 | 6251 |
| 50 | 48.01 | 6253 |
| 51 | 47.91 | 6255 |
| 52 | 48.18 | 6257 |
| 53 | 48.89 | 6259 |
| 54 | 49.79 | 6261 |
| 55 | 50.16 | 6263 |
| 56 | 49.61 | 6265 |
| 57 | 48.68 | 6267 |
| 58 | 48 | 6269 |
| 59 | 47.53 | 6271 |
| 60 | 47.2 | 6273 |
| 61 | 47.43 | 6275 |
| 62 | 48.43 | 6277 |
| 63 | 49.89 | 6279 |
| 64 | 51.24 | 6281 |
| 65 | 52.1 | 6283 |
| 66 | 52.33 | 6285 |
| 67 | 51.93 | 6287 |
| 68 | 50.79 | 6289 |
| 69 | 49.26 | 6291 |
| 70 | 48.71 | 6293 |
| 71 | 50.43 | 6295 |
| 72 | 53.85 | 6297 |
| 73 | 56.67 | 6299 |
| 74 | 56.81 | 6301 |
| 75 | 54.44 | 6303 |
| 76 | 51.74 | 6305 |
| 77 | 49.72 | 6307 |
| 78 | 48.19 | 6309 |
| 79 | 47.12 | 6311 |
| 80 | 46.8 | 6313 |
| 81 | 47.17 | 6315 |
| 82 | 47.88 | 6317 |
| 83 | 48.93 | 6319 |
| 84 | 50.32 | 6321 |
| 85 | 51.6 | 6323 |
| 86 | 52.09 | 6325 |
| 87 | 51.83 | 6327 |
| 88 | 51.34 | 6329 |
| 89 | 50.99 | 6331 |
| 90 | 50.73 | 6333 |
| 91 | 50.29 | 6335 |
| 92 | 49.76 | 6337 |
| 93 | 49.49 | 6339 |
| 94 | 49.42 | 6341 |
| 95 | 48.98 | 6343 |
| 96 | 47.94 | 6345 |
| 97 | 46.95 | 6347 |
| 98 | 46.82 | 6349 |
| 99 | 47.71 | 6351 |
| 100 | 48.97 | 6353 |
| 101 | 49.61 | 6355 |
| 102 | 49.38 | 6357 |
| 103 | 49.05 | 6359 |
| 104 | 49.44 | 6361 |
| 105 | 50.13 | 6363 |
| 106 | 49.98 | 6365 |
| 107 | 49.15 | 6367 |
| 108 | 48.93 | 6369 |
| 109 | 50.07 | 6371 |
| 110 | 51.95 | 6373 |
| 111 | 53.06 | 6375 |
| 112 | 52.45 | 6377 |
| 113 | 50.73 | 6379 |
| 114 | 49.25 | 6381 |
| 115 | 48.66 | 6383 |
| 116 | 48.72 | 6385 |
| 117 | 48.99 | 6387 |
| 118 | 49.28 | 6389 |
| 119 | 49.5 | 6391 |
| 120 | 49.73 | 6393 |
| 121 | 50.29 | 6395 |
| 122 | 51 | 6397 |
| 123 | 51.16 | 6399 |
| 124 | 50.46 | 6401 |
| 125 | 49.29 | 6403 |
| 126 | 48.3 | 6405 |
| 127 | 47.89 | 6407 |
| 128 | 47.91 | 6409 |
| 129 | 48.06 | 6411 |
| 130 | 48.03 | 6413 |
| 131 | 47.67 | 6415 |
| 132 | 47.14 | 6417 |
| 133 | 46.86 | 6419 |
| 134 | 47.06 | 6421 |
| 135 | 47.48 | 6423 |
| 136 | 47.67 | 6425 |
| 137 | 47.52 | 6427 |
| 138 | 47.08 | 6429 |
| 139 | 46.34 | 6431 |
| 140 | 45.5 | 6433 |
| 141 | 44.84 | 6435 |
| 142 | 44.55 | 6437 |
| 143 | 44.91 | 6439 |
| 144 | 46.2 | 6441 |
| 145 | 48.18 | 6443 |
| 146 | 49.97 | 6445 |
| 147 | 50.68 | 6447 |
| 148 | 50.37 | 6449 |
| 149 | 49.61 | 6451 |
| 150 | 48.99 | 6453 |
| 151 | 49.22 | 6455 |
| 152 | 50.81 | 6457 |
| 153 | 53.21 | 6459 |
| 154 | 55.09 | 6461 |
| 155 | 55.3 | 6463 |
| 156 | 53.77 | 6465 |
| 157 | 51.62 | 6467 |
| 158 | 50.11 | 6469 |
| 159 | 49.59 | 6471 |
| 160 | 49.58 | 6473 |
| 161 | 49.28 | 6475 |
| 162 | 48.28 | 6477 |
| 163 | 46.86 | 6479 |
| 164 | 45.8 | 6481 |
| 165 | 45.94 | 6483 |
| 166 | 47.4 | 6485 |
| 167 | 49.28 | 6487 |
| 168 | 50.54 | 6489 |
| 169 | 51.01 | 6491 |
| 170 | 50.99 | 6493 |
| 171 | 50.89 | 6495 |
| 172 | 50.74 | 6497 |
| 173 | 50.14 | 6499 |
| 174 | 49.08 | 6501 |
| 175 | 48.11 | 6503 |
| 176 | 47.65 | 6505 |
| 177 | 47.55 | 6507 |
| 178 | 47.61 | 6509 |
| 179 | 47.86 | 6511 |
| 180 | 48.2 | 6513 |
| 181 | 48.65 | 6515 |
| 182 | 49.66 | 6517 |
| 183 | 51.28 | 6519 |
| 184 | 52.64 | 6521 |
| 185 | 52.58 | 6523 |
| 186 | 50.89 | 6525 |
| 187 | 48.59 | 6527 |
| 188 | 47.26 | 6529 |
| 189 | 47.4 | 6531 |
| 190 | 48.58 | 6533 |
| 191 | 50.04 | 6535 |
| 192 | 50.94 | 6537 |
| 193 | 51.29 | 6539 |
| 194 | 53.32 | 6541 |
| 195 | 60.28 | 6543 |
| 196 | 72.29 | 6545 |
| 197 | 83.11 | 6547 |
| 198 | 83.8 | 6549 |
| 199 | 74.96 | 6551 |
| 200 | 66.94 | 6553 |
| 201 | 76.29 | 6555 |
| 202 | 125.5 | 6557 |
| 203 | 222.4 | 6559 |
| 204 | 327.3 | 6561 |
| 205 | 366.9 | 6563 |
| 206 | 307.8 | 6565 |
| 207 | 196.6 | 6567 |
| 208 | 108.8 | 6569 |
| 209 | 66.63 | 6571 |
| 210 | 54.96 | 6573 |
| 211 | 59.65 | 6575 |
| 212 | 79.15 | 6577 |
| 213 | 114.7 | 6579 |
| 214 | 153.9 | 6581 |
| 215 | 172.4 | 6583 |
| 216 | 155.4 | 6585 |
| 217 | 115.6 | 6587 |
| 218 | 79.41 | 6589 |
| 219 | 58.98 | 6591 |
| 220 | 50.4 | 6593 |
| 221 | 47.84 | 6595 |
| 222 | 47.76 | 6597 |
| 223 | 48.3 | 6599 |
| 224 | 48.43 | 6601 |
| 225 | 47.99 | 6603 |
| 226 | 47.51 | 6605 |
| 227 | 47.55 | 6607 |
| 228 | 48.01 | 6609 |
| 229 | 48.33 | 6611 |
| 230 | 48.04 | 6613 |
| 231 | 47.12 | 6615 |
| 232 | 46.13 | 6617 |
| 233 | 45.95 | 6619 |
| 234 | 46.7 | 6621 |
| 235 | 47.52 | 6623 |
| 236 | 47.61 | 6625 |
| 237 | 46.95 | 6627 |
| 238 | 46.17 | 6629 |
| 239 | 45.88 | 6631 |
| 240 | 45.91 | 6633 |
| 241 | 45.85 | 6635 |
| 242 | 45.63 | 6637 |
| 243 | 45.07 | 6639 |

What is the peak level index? 1.69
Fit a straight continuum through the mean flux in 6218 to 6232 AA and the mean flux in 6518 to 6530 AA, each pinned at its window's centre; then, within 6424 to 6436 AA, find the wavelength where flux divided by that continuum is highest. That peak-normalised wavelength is 6425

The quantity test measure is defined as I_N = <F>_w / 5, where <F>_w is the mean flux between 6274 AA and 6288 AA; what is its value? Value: 10.1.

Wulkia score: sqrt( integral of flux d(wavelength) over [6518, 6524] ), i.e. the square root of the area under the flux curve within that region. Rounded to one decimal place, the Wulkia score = 17.7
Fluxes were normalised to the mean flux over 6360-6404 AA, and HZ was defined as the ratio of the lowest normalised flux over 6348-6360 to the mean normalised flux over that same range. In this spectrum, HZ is 0.964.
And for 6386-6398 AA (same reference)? 0.984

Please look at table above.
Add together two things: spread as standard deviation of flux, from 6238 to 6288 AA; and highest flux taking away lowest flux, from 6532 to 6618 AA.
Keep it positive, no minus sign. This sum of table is 322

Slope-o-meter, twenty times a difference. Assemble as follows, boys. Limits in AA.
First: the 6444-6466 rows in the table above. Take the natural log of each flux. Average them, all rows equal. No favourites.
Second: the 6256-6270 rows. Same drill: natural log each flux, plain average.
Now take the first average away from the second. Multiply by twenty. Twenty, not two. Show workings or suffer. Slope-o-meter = -1.0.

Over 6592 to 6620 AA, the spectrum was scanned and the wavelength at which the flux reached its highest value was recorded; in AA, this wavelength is 6593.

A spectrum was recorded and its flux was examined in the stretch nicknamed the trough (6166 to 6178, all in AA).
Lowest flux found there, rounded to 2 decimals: 49.11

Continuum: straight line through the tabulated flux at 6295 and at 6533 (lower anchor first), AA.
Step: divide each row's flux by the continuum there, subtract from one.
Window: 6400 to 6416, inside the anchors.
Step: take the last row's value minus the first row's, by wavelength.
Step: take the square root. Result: 0.23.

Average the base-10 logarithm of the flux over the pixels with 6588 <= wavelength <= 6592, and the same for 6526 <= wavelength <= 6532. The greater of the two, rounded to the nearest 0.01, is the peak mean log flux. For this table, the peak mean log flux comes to 1.84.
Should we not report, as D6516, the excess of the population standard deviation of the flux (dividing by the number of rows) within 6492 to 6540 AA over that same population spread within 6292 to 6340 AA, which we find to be -1.00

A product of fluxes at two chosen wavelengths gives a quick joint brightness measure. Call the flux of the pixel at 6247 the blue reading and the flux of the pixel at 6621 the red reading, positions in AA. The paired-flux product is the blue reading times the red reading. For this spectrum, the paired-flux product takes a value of 2308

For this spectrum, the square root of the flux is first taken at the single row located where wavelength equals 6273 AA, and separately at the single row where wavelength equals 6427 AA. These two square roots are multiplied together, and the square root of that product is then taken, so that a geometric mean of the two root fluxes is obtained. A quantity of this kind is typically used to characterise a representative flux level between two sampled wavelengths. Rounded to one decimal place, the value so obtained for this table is 6.9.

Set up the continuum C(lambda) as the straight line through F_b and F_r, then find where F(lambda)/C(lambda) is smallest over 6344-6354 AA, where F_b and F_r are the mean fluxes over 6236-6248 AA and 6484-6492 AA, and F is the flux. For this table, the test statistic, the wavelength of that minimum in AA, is 6349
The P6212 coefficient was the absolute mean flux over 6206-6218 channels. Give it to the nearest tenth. 49.5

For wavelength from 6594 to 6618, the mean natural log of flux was 3.87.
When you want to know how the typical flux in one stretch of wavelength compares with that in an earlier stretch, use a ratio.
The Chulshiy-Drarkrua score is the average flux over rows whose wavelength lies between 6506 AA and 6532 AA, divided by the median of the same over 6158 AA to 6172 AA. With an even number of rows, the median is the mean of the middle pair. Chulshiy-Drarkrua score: 0.98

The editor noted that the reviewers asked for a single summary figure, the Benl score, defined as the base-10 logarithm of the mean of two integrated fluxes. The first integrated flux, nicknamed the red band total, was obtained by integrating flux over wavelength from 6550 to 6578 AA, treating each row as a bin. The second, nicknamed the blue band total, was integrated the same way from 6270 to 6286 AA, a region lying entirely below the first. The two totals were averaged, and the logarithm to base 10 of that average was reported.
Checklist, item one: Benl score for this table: 3.40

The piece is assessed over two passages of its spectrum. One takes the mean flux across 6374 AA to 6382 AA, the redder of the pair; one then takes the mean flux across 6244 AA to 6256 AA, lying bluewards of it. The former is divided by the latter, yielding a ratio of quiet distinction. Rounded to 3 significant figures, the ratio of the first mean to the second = 1.05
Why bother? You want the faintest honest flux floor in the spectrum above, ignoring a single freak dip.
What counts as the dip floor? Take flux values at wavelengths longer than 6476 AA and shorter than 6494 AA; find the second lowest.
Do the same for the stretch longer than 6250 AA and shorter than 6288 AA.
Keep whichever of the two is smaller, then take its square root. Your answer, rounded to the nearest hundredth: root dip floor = 6.78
